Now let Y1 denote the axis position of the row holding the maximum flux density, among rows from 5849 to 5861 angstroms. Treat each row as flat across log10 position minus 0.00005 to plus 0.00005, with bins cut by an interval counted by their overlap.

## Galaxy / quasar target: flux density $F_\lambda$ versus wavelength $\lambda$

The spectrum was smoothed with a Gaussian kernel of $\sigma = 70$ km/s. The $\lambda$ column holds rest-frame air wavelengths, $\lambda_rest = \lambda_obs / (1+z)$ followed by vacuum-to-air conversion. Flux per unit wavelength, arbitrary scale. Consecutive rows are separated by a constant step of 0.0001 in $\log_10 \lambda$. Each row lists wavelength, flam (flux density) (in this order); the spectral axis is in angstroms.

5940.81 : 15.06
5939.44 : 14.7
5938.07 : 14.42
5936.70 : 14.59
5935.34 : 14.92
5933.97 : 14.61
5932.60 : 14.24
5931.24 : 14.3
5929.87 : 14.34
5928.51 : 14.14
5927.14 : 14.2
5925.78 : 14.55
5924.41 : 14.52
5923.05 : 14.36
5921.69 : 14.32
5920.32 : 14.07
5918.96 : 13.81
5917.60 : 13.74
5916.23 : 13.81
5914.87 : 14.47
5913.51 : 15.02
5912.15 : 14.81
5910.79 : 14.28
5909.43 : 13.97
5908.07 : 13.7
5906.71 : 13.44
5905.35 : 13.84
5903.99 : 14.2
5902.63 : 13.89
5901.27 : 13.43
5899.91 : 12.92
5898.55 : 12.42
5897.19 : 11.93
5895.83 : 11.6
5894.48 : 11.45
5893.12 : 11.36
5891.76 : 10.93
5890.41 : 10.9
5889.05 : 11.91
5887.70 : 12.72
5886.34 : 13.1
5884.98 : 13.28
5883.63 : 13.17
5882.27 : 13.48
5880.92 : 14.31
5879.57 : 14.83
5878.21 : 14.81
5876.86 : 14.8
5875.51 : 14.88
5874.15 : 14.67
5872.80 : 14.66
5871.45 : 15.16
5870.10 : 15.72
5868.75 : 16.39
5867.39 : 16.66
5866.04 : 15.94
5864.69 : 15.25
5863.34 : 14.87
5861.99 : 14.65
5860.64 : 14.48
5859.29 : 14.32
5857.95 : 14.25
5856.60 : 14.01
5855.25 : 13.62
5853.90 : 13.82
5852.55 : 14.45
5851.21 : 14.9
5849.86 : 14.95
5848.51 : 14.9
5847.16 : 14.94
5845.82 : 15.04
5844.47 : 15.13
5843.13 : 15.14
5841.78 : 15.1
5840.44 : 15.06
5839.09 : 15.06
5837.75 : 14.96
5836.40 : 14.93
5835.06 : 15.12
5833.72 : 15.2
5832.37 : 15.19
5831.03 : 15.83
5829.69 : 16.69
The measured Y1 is 5849.86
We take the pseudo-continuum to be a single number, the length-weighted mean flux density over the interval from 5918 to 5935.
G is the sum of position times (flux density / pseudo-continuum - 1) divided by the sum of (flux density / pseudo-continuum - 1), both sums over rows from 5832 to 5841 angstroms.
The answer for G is 5836.2 angstroms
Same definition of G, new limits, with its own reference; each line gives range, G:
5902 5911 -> 5906.4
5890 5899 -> 5894.0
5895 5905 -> 5898.1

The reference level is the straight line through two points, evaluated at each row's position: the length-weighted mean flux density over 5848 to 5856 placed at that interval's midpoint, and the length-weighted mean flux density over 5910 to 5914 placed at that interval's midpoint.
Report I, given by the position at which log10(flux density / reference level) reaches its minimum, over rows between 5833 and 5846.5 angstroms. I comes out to 5836.40 angstroms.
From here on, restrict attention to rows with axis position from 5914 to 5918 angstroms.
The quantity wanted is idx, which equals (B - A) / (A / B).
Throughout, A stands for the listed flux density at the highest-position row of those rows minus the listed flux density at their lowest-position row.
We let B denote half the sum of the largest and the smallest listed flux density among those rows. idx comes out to -287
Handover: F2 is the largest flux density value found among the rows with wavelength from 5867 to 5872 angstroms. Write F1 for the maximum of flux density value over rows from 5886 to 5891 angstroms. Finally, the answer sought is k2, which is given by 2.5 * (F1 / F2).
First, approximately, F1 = 13.1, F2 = 16.66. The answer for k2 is 1.97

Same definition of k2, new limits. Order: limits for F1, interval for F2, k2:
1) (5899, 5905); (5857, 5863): 2.42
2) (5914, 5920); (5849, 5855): 2.42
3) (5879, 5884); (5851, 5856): 2.49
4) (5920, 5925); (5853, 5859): 2.55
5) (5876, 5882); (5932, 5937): 2.48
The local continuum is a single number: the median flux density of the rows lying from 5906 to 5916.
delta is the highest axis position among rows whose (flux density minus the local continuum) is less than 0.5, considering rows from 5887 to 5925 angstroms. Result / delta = 5924.41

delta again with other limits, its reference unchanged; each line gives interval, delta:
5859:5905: 5903.99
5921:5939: 5938.07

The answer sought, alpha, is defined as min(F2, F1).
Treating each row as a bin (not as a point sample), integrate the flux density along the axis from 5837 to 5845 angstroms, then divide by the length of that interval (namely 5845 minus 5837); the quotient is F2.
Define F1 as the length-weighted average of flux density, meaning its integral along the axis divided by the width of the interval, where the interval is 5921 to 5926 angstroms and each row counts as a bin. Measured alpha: 14.4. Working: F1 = 14.4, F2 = 15.1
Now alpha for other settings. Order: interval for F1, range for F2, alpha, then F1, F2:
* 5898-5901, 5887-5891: 11.9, 12.8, 11.9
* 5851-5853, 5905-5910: 13.7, 14.7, 13.7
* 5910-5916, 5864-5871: 14.6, 14.6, 16.0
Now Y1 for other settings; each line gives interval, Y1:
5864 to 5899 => 5867.39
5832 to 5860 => 5833.72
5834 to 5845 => 5843.13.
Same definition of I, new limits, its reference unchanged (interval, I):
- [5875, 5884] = 5883.63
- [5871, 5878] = 5872.80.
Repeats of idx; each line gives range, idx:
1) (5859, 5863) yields 621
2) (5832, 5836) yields -3298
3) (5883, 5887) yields -2499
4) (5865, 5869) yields 574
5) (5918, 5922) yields 374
